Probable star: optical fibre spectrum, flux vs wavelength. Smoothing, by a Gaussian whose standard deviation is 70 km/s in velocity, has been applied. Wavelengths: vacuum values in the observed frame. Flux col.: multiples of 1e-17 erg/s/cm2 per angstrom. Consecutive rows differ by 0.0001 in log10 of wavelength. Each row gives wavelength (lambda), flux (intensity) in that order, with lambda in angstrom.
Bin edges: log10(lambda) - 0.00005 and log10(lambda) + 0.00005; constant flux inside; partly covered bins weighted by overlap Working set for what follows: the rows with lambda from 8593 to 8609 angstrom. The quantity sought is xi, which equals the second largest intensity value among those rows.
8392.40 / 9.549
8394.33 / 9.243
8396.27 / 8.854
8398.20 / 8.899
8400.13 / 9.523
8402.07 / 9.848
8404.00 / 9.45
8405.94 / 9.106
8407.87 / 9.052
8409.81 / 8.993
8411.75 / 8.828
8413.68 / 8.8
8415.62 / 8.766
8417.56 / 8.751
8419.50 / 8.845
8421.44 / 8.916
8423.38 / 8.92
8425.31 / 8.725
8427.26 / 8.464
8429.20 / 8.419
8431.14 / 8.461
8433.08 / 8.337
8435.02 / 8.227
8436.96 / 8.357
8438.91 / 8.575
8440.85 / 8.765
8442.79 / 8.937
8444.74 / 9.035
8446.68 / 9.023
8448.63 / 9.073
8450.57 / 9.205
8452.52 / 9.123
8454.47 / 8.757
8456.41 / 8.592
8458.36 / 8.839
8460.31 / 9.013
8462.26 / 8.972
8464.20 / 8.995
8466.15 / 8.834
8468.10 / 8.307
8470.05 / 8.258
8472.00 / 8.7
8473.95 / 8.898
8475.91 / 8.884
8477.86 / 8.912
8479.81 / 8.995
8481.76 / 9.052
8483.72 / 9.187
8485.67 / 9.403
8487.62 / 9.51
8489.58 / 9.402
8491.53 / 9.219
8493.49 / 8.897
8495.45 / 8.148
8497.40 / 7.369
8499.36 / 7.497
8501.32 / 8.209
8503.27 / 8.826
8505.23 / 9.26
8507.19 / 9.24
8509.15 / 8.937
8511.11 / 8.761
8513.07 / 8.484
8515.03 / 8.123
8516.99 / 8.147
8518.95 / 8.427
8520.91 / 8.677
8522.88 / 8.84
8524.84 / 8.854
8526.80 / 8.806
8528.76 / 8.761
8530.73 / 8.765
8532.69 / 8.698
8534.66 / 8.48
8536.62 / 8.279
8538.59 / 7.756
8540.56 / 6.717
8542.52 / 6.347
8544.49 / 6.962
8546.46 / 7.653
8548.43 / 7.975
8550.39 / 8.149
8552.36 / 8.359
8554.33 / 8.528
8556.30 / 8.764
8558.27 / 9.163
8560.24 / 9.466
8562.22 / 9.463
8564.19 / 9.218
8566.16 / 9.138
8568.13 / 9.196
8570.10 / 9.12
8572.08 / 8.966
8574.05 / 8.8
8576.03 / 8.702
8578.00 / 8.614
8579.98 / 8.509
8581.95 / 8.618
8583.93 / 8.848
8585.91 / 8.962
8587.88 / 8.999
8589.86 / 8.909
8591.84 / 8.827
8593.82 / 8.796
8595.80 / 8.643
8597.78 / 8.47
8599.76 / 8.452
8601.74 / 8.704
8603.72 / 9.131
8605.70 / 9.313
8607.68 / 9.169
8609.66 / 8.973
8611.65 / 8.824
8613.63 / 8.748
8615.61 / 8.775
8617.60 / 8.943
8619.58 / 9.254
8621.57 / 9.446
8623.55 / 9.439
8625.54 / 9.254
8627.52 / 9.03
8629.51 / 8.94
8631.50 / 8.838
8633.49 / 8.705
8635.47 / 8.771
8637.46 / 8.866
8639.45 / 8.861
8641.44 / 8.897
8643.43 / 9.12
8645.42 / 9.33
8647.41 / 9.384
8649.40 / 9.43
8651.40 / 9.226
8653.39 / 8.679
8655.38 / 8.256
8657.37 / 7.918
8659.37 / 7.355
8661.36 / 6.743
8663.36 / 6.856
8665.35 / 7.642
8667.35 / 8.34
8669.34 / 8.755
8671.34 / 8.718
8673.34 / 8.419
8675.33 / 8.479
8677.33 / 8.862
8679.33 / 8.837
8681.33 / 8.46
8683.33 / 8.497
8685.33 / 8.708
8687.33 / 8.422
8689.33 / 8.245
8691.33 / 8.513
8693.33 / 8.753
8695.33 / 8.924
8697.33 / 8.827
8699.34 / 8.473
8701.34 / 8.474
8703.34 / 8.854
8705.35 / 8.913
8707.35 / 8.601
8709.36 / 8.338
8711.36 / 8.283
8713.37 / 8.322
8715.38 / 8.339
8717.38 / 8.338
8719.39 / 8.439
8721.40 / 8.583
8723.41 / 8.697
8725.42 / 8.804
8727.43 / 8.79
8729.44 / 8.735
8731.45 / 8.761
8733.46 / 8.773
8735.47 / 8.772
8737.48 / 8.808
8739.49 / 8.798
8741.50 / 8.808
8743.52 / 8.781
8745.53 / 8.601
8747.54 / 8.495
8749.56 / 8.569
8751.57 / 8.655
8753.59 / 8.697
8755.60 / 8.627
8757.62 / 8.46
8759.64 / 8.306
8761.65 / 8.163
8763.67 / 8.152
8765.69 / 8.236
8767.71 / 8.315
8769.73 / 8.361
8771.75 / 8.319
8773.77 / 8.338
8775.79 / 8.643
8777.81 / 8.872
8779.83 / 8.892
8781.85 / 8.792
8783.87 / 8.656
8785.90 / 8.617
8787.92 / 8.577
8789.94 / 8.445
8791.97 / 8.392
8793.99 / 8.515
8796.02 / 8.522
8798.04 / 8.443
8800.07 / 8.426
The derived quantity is 9.169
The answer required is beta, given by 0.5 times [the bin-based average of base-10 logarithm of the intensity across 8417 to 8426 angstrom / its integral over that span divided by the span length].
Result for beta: 0.474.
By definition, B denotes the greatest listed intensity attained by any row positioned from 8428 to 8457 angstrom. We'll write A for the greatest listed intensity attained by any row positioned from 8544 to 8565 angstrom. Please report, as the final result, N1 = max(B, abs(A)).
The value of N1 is 9.47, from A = 9.466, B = 9.205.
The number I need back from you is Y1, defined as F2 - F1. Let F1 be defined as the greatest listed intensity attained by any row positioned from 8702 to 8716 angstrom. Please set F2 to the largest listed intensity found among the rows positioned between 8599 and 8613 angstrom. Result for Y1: 0.40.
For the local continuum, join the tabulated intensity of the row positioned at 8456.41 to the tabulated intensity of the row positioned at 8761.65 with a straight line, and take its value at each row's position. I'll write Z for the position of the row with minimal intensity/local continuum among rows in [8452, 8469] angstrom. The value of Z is 8468.10 angstrom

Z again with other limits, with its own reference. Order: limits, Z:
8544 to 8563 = 8544.49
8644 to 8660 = 8659.37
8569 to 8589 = 8579.98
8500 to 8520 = 8515.03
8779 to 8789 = 8787.92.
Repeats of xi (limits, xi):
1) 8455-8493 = 9.403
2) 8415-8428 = 8.916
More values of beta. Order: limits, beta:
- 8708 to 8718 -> 0.460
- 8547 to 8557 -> 0.460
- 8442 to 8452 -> 0.478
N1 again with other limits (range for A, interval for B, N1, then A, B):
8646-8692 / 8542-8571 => 9.47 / 9.43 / 9.466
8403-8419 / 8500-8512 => 9.45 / 9.45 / 9.26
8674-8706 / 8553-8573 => 9.47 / 8.924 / 9.466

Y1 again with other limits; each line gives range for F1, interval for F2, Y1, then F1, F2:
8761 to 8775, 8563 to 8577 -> 0.86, 8.361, 9.218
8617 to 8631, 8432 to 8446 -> -0.41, 9.446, 9.035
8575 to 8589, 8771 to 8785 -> -0.11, 8.999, 8.892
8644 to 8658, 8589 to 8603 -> -0.52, 9.43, 8.909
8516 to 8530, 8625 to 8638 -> 0.40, 8.854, 9.254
